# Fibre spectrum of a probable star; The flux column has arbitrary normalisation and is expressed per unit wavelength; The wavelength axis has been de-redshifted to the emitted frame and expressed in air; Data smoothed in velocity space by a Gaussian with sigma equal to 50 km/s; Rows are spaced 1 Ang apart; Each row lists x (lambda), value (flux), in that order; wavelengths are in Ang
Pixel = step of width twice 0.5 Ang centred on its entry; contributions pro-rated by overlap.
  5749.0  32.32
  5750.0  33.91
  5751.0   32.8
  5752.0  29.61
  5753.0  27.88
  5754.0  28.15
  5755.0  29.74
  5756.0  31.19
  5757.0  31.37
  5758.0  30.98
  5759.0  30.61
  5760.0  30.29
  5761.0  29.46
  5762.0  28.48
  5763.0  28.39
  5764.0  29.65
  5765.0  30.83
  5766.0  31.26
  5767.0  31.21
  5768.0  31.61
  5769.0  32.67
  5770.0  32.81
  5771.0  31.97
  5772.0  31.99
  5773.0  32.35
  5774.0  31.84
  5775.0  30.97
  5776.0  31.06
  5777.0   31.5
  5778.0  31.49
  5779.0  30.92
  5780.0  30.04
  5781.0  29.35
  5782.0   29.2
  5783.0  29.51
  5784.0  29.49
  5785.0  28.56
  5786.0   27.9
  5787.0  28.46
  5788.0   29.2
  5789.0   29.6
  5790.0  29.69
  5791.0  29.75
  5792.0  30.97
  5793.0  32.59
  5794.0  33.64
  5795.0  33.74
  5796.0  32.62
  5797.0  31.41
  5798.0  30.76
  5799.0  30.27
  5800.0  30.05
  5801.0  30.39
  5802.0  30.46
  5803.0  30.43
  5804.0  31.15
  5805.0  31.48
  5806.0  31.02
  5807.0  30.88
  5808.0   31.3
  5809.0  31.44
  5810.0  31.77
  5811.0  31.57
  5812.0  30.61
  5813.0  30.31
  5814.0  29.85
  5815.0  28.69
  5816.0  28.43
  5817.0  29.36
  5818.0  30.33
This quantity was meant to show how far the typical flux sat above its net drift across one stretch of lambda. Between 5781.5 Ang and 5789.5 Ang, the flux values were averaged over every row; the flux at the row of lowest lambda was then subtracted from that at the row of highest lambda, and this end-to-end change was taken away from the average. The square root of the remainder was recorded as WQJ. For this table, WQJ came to 5.3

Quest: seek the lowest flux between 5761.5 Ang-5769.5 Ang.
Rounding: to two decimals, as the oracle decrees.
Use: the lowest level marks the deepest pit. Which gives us 28.39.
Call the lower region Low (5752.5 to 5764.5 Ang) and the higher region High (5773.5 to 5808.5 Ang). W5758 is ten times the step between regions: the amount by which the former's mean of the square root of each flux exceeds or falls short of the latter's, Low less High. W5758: -0.85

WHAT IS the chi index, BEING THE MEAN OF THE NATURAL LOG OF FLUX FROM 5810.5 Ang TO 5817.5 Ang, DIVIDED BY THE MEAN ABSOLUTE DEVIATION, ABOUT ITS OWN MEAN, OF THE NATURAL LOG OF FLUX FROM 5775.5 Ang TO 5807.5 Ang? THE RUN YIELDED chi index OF 98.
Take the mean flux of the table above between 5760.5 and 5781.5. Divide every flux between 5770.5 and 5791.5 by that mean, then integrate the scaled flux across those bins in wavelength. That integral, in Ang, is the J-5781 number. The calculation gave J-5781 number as 21 Ang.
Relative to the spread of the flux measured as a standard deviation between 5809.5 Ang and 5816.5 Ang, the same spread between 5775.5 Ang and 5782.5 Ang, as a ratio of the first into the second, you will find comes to 0.75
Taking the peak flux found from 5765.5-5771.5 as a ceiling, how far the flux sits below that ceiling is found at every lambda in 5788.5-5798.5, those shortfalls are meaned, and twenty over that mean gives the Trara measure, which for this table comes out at 15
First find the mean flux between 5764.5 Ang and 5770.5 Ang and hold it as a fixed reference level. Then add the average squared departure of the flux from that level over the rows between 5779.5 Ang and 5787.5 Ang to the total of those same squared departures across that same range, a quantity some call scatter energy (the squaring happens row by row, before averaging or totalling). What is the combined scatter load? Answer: 68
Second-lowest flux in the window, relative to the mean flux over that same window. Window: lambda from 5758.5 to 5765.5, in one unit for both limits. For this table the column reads 0.960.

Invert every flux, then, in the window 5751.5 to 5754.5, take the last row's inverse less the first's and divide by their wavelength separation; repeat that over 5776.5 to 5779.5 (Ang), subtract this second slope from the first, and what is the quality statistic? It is 0.0006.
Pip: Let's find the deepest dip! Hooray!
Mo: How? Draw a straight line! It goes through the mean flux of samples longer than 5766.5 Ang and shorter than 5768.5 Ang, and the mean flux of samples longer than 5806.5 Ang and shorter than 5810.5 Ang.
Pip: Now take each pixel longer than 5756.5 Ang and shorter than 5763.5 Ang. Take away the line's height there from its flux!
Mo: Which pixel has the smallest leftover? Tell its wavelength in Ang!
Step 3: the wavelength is 5763.0 Ang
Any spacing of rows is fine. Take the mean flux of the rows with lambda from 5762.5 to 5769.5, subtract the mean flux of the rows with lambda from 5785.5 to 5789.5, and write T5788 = 2.0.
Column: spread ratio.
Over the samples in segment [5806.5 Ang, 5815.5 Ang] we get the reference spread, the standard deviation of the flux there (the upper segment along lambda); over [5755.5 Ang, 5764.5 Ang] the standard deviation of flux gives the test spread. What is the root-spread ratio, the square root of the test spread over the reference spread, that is 1.1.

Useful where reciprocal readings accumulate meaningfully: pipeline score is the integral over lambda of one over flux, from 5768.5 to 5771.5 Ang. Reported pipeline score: 0.092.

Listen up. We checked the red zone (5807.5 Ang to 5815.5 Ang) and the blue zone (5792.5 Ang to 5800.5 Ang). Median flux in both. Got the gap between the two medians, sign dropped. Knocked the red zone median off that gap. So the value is -29.9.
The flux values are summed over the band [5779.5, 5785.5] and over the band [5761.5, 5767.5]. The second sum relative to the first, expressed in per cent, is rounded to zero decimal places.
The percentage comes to 102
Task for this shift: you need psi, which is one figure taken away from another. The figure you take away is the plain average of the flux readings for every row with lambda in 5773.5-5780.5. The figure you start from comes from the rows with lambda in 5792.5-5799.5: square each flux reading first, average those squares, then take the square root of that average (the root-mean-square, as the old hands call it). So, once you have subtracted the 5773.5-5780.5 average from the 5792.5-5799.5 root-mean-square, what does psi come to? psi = 1.1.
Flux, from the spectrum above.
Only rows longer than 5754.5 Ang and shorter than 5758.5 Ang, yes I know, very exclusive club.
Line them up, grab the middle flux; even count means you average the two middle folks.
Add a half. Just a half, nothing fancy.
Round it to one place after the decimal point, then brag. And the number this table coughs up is 31.6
